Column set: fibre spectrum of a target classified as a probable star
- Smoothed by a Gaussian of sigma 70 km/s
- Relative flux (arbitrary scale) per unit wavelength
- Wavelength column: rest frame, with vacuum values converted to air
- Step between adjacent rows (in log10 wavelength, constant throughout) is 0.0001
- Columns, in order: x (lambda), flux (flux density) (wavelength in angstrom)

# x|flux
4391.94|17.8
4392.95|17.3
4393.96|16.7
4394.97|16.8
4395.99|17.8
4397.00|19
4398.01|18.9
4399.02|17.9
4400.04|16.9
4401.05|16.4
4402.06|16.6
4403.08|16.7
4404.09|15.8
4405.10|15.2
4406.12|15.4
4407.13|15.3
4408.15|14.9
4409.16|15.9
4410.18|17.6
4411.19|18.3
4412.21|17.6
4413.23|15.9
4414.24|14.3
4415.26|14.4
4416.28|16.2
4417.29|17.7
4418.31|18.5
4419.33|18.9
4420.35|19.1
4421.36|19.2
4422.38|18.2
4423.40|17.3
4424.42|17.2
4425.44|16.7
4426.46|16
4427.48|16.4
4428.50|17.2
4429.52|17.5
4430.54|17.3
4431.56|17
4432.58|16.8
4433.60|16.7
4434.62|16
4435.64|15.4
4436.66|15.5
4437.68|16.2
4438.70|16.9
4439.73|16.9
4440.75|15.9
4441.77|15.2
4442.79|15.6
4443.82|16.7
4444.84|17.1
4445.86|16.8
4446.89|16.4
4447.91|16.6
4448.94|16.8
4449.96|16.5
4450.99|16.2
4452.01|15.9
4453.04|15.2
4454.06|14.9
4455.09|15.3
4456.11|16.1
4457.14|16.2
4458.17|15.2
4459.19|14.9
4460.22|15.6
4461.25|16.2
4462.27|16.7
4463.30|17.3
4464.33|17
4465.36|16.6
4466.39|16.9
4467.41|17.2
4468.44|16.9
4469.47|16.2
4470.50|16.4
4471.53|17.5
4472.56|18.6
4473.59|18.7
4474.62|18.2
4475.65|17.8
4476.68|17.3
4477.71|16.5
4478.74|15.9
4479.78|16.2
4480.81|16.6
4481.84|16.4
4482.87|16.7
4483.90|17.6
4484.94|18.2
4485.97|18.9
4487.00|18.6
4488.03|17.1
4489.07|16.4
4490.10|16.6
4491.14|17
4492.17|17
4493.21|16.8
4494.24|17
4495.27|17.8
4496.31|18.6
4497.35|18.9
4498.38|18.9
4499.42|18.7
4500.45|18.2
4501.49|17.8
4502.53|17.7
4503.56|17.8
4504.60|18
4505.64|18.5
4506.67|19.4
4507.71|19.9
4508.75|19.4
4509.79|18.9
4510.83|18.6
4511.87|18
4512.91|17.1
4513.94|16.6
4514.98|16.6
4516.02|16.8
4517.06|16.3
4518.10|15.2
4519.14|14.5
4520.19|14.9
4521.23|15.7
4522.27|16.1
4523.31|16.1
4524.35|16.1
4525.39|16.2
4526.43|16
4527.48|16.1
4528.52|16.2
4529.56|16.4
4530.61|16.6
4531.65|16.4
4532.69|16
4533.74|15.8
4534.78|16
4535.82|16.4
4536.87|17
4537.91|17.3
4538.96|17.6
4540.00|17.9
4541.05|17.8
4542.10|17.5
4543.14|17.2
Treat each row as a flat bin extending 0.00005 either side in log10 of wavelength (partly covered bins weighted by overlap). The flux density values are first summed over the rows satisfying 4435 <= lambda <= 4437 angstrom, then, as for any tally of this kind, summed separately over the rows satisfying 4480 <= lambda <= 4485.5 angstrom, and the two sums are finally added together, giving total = 116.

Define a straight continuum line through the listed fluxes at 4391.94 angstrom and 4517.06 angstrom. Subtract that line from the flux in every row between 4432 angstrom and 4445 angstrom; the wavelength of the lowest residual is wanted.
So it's 4441.77 angstrom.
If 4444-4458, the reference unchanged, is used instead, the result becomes 4454.06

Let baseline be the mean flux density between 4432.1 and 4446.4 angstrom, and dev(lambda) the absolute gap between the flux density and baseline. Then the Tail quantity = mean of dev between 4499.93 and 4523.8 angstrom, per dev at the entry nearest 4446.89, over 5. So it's 2.2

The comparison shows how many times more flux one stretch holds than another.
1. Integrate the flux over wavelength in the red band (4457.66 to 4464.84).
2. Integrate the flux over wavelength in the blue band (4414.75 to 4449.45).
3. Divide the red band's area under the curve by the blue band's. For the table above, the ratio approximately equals 0.20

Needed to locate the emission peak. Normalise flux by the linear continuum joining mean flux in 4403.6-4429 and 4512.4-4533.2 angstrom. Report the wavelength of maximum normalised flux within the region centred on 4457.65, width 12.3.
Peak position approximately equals 4463.30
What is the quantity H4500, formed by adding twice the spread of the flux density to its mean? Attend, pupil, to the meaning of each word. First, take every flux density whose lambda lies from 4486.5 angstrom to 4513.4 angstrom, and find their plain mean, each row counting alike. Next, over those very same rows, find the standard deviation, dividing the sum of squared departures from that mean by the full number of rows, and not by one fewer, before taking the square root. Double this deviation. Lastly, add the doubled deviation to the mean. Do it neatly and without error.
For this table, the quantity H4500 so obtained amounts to 19.9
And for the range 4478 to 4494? 18.8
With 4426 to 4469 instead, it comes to 17.7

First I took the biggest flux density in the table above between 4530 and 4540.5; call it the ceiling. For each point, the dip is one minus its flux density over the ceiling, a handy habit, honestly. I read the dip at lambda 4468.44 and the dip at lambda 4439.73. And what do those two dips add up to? 0.112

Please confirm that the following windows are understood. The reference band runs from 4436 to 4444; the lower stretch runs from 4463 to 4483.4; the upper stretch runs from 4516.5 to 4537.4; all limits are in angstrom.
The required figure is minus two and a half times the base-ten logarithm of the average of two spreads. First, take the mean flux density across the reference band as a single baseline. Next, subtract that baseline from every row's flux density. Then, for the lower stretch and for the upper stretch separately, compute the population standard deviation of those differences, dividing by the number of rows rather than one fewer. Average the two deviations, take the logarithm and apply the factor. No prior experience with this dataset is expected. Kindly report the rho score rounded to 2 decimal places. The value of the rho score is 0.44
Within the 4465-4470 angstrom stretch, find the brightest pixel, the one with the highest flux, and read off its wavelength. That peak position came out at 4467.41 angstrom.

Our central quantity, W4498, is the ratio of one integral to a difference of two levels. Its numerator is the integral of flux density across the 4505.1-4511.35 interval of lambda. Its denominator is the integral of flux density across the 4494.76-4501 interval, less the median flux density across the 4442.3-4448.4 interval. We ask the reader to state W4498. 1.21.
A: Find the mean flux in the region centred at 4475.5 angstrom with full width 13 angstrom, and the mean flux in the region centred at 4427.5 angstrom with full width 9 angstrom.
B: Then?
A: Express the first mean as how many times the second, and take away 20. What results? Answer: -18.99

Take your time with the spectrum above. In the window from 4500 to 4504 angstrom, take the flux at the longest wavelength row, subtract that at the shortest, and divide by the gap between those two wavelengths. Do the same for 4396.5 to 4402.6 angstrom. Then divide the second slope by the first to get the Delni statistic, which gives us 3.7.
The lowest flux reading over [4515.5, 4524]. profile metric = 14.5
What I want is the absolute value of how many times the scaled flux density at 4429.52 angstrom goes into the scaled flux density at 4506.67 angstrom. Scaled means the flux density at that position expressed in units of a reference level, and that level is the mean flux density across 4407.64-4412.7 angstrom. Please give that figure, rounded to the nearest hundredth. 1.11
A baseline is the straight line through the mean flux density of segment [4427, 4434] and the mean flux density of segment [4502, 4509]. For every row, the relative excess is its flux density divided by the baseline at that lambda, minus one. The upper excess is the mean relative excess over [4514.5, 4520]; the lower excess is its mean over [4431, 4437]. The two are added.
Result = -0.21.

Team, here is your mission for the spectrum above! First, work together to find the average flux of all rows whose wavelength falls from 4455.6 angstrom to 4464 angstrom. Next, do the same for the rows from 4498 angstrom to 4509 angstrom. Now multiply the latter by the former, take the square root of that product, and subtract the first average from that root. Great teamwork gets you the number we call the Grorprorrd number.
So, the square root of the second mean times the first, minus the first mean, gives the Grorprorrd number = 1.2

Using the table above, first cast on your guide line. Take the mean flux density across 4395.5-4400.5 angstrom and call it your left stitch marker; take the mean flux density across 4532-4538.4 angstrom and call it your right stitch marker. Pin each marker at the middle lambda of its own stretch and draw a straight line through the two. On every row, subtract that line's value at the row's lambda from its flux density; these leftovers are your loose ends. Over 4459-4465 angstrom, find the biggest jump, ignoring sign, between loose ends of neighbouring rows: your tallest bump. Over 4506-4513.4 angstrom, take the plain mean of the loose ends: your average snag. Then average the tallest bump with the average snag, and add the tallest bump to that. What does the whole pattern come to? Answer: 2.1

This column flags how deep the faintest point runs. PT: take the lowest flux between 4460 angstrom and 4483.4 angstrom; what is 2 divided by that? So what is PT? 0.128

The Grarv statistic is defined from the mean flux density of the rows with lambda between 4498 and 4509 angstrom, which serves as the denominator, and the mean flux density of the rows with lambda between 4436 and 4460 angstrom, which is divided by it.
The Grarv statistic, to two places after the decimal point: 0.86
